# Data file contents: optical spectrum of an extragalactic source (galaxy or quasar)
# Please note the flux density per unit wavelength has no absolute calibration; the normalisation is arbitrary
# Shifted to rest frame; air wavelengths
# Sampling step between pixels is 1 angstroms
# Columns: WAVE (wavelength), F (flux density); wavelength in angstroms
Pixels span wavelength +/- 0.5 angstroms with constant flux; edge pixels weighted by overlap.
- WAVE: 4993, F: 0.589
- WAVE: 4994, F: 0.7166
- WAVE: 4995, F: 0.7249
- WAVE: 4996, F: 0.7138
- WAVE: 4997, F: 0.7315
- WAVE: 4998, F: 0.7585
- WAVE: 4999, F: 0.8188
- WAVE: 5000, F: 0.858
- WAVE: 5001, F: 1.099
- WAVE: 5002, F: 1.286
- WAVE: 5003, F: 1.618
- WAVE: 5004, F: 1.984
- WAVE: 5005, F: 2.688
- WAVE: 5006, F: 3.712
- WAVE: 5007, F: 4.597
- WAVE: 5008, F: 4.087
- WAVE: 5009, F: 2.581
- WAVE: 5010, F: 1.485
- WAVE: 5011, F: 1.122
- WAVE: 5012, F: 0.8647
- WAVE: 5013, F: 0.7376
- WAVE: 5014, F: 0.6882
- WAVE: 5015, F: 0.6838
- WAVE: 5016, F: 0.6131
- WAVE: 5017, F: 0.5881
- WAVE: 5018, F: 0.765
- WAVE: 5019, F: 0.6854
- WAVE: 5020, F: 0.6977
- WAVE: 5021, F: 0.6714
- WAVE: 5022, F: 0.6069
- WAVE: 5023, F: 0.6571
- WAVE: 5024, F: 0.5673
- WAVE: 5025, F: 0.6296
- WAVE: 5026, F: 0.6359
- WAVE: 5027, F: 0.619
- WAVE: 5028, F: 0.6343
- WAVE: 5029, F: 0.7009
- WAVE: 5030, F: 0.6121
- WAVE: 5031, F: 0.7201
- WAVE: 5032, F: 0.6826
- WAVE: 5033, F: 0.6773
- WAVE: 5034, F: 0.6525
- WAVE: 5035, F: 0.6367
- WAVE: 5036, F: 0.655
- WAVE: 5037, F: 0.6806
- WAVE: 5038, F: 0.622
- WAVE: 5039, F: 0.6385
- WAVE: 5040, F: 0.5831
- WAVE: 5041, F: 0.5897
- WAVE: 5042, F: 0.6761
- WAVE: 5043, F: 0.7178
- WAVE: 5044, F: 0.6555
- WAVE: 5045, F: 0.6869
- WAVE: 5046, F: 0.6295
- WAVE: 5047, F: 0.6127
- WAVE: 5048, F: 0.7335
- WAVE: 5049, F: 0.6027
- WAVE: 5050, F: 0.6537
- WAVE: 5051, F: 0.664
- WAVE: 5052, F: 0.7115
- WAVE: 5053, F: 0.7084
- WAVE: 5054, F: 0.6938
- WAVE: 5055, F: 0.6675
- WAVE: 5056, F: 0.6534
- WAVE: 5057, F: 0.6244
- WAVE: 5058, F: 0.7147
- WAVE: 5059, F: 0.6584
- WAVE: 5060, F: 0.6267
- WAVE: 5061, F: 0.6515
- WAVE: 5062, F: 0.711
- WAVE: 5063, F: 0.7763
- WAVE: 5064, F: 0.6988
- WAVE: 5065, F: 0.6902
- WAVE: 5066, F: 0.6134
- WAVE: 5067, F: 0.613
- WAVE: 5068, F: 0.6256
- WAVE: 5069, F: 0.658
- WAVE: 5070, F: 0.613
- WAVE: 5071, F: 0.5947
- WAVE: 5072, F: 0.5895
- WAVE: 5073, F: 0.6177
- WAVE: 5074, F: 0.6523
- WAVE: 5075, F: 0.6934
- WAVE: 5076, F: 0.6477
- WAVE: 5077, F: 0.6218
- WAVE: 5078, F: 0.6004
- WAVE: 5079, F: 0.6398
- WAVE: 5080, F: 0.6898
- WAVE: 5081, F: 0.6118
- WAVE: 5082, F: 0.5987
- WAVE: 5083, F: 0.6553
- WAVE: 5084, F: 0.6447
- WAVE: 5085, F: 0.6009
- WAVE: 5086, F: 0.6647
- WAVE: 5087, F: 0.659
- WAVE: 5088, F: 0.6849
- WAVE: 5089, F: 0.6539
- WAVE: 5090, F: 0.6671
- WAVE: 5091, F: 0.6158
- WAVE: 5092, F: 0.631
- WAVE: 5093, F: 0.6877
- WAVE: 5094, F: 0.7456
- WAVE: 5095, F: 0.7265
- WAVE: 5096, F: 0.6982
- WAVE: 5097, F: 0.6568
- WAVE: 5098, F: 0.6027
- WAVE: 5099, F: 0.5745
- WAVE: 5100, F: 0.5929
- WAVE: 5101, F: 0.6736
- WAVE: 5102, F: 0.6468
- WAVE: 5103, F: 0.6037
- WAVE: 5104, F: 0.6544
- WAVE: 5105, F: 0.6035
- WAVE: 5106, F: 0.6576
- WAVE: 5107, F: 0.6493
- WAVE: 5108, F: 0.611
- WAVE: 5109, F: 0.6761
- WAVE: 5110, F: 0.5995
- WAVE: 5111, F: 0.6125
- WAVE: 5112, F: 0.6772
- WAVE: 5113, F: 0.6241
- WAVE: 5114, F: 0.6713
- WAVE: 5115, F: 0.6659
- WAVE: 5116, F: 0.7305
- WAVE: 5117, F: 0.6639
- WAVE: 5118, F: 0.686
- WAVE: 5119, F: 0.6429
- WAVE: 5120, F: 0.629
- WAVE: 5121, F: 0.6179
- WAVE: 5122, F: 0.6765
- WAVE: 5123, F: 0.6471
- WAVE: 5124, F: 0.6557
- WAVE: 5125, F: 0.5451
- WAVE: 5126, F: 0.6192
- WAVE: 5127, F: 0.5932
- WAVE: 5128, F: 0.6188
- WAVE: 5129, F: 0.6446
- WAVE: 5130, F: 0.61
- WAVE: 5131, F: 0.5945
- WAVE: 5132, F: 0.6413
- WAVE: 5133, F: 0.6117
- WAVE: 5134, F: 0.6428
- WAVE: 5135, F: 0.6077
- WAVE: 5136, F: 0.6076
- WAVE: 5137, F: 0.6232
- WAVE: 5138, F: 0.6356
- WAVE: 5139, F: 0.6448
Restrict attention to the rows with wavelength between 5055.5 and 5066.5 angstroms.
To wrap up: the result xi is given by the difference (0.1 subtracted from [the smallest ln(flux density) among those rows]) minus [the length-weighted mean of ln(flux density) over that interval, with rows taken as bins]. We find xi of -0.19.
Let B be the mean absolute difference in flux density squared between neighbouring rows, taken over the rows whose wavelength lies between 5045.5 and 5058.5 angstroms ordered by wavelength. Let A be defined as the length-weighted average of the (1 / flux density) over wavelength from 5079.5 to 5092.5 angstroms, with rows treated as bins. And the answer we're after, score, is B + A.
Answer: 1.62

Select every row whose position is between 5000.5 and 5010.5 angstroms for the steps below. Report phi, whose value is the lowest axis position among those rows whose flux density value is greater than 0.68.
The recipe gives 5001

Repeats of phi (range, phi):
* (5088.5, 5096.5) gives 5093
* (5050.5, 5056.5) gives 5052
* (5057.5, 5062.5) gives 5058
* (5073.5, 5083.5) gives 5075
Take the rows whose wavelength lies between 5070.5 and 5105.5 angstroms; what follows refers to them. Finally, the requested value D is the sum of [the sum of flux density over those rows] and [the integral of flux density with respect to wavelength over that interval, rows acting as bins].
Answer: 45.0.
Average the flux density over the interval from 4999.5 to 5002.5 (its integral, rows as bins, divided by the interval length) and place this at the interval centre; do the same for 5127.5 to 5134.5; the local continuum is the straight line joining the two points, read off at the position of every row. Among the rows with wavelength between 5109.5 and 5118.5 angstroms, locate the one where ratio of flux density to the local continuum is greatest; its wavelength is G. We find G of 5116 angstroms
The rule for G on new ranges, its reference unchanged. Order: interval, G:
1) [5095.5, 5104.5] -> 5096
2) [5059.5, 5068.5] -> 5063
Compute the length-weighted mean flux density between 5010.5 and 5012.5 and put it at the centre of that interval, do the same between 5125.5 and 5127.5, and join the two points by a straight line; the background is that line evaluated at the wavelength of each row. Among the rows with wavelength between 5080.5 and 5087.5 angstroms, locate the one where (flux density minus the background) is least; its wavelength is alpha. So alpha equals 5082 angstroms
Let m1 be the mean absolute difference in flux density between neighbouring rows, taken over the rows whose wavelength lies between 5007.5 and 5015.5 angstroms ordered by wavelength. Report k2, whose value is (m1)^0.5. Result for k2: 0.70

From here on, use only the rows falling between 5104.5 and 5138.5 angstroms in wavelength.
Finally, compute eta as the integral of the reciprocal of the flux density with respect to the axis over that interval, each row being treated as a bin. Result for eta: 54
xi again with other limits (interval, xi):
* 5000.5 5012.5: -0.92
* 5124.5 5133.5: -0.21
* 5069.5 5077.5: -0.16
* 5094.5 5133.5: -0.26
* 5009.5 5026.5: -0.34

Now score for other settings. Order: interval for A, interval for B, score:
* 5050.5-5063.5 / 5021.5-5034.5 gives 1.53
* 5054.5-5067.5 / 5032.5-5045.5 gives 1.55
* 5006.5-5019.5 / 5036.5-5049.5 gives 1.15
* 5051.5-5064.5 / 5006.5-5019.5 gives 3.23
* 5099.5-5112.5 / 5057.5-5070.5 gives 1.63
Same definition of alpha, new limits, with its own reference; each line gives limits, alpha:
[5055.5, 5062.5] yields 5057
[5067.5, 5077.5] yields 5072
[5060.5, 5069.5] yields 5066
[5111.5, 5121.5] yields 5113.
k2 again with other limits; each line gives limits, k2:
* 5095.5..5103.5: 0.20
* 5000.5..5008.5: 0.76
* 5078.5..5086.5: 0.21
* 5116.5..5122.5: 0.17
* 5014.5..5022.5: 0.26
